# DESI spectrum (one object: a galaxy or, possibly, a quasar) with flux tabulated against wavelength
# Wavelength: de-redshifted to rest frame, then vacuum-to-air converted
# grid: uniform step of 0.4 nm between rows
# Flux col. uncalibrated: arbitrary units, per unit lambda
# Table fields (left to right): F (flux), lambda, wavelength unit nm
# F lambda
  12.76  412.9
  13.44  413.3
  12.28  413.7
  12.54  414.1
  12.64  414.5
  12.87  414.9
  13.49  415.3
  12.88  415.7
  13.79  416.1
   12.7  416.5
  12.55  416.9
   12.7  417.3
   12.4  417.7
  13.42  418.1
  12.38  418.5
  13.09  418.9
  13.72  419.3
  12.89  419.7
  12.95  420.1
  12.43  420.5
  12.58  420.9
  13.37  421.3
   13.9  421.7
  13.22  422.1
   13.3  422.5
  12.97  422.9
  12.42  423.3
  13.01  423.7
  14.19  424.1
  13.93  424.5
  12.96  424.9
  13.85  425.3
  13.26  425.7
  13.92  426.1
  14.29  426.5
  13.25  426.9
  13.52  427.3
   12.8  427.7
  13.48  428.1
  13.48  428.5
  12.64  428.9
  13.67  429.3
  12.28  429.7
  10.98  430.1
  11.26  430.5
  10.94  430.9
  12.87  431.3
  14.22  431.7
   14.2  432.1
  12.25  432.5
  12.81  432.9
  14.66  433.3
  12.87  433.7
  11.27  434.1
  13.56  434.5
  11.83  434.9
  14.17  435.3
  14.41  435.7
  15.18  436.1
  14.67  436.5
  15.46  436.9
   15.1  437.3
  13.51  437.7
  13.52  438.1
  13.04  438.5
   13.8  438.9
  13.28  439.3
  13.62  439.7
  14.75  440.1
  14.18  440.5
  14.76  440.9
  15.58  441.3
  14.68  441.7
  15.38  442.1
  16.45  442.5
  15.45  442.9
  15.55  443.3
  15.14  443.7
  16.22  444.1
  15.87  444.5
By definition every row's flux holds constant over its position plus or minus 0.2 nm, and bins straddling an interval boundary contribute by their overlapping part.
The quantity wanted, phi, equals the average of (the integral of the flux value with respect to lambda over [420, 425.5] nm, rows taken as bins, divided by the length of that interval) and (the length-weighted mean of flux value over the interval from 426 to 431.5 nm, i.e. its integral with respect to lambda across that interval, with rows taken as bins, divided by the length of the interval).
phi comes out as 13.0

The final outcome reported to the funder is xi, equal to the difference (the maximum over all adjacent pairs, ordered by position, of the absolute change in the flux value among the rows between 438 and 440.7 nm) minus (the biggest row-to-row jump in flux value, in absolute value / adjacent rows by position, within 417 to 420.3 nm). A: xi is 0.1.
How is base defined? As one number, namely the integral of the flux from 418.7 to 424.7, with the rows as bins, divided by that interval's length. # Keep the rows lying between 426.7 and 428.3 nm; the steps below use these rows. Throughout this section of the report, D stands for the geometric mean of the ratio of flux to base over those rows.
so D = 1.005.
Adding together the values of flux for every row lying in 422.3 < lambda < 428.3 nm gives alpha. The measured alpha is 201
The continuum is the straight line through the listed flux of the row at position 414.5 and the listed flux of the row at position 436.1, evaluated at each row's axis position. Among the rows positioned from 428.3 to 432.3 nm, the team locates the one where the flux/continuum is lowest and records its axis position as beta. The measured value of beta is 430.9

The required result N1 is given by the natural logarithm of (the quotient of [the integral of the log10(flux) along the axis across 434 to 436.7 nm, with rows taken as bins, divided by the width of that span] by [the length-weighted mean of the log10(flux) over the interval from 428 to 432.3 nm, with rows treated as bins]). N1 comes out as 0.028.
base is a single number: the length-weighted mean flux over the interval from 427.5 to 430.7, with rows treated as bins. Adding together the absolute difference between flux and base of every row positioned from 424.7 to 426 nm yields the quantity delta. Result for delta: 2.3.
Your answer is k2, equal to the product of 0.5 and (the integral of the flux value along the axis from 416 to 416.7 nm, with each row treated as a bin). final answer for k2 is 4.6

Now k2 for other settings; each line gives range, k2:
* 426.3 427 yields 4.8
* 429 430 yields 6.4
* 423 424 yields 6.4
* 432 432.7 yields 4.6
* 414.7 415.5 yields 5.3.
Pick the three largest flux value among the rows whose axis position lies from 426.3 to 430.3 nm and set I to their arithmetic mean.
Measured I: 13.8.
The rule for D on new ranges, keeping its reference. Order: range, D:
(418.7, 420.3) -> 0.997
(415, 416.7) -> 1.001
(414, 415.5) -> 0.976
